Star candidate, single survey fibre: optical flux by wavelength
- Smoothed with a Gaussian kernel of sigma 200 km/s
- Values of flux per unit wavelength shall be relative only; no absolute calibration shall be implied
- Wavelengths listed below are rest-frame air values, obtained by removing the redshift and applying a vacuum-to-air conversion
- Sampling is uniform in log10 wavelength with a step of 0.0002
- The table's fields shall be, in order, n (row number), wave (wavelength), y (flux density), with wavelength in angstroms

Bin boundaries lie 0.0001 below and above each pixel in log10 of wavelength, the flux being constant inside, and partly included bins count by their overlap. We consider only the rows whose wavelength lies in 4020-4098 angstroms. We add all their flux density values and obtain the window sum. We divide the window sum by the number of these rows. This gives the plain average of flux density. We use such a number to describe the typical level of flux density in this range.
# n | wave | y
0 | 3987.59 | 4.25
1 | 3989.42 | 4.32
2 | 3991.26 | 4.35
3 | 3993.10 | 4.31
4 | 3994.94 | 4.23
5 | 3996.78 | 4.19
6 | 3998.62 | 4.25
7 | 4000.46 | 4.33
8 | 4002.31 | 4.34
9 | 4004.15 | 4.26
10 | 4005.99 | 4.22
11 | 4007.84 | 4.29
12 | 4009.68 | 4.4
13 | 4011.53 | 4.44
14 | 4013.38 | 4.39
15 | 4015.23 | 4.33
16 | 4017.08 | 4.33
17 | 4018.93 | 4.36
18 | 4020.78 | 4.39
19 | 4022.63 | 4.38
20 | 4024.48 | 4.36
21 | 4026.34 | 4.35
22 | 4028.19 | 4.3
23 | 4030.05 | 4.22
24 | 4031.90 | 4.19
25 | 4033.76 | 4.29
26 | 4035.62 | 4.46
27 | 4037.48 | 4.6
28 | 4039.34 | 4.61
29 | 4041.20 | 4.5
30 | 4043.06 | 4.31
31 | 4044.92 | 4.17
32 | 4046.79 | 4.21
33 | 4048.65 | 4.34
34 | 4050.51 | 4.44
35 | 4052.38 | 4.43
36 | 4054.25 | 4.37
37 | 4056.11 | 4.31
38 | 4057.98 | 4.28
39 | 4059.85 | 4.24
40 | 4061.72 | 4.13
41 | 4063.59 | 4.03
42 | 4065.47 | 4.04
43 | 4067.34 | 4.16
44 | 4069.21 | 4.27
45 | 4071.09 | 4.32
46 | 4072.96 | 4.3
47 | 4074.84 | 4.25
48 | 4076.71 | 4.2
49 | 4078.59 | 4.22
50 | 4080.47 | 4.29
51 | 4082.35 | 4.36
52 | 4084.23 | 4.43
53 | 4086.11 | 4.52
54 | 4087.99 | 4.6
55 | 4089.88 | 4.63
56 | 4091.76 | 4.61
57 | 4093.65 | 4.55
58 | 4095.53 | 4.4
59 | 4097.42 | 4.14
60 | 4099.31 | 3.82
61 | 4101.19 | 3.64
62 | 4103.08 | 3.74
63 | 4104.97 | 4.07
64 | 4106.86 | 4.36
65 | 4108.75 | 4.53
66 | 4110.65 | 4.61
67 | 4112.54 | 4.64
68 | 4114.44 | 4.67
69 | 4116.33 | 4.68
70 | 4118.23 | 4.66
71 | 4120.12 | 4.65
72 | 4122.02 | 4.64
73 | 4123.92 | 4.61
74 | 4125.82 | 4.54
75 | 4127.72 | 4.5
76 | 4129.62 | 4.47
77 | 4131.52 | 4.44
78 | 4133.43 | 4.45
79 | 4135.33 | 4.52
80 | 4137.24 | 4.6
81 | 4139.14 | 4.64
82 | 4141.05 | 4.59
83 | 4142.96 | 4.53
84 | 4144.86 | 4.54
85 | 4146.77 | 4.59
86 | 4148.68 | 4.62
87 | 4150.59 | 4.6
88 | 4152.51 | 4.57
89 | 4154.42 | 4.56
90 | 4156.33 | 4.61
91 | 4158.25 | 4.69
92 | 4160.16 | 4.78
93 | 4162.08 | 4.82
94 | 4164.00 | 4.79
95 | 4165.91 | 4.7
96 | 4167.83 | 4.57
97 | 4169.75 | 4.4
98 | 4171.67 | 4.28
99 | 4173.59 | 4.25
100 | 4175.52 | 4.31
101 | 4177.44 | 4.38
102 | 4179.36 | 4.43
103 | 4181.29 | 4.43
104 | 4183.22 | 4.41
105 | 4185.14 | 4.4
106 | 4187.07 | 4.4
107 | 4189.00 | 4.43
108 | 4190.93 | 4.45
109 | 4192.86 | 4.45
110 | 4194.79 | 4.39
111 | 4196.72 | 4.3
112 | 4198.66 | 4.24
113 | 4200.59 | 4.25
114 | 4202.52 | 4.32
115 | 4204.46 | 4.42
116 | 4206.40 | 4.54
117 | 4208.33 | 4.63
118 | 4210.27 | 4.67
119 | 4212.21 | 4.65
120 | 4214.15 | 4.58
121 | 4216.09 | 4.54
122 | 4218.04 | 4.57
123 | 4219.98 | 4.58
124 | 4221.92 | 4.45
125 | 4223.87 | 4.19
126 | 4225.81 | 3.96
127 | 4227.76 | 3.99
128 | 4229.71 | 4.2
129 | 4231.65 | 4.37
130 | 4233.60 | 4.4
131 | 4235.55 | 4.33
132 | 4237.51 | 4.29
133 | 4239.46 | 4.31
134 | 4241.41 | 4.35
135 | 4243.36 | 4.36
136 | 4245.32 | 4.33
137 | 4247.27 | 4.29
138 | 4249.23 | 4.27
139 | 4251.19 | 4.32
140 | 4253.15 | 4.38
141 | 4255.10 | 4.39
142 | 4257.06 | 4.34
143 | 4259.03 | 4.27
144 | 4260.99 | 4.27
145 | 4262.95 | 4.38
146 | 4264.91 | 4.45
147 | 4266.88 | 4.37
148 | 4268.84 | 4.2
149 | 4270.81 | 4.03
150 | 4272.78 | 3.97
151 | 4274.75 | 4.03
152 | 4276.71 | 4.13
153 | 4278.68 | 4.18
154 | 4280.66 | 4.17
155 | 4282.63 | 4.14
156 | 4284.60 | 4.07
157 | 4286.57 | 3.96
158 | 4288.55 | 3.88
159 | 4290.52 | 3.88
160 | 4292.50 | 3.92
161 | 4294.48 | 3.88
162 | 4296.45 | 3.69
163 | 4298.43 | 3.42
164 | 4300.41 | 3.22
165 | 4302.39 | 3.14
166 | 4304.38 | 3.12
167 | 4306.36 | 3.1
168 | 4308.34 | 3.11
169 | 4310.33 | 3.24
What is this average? 4.34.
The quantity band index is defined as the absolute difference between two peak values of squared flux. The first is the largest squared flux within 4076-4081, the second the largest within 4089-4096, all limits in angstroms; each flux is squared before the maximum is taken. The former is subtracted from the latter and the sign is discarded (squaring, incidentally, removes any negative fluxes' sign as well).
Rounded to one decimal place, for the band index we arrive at 3.0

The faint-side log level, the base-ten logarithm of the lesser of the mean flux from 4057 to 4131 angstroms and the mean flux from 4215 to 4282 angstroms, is 0.632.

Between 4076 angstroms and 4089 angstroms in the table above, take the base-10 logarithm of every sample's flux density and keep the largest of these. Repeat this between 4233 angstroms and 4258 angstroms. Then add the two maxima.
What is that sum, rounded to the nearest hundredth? 1.31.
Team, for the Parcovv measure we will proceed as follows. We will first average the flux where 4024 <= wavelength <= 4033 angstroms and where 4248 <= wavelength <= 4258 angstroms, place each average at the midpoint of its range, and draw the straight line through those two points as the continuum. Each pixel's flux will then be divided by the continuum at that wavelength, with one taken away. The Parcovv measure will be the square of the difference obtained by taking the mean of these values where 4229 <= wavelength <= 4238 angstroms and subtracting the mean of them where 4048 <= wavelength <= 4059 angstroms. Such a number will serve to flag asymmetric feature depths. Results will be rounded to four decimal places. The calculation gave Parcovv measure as 0.0004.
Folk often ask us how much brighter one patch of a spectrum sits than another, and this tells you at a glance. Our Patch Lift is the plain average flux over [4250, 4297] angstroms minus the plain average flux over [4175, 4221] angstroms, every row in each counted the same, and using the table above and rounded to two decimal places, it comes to -0.31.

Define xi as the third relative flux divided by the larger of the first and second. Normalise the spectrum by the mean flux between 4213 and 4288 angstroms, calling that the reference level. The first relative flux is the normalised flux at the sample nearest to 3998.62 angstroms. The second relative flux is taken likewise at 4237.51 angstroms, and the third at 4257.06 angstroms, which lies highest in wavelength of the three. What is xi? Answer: 1.0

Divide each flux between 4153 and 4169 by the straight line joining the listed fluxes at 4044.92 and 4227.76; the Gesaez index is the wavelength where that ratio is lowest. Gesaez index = 4154.42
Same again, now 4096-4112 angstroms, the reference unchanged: 4101.19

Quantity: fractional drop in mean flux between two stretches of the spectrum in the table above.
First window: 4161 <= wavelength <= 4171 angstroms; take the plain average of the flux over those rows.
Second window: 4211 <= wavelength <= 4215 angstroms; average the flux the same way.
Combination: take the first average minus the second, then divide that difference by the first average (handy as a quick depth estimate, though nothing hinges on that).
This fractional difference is 0.01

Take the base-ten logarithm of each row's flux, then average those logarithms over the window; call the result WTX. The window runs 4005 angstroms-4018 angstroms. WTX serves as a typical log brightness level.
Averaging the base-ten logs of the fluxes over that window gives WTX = 0.638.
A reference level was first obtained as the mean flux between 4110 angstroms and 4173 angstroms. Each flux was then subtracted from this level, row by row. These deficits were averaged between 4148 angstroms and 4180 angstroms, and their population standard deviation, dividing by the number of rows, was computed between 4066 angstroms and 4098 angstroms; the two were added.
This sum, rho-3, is 0.2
